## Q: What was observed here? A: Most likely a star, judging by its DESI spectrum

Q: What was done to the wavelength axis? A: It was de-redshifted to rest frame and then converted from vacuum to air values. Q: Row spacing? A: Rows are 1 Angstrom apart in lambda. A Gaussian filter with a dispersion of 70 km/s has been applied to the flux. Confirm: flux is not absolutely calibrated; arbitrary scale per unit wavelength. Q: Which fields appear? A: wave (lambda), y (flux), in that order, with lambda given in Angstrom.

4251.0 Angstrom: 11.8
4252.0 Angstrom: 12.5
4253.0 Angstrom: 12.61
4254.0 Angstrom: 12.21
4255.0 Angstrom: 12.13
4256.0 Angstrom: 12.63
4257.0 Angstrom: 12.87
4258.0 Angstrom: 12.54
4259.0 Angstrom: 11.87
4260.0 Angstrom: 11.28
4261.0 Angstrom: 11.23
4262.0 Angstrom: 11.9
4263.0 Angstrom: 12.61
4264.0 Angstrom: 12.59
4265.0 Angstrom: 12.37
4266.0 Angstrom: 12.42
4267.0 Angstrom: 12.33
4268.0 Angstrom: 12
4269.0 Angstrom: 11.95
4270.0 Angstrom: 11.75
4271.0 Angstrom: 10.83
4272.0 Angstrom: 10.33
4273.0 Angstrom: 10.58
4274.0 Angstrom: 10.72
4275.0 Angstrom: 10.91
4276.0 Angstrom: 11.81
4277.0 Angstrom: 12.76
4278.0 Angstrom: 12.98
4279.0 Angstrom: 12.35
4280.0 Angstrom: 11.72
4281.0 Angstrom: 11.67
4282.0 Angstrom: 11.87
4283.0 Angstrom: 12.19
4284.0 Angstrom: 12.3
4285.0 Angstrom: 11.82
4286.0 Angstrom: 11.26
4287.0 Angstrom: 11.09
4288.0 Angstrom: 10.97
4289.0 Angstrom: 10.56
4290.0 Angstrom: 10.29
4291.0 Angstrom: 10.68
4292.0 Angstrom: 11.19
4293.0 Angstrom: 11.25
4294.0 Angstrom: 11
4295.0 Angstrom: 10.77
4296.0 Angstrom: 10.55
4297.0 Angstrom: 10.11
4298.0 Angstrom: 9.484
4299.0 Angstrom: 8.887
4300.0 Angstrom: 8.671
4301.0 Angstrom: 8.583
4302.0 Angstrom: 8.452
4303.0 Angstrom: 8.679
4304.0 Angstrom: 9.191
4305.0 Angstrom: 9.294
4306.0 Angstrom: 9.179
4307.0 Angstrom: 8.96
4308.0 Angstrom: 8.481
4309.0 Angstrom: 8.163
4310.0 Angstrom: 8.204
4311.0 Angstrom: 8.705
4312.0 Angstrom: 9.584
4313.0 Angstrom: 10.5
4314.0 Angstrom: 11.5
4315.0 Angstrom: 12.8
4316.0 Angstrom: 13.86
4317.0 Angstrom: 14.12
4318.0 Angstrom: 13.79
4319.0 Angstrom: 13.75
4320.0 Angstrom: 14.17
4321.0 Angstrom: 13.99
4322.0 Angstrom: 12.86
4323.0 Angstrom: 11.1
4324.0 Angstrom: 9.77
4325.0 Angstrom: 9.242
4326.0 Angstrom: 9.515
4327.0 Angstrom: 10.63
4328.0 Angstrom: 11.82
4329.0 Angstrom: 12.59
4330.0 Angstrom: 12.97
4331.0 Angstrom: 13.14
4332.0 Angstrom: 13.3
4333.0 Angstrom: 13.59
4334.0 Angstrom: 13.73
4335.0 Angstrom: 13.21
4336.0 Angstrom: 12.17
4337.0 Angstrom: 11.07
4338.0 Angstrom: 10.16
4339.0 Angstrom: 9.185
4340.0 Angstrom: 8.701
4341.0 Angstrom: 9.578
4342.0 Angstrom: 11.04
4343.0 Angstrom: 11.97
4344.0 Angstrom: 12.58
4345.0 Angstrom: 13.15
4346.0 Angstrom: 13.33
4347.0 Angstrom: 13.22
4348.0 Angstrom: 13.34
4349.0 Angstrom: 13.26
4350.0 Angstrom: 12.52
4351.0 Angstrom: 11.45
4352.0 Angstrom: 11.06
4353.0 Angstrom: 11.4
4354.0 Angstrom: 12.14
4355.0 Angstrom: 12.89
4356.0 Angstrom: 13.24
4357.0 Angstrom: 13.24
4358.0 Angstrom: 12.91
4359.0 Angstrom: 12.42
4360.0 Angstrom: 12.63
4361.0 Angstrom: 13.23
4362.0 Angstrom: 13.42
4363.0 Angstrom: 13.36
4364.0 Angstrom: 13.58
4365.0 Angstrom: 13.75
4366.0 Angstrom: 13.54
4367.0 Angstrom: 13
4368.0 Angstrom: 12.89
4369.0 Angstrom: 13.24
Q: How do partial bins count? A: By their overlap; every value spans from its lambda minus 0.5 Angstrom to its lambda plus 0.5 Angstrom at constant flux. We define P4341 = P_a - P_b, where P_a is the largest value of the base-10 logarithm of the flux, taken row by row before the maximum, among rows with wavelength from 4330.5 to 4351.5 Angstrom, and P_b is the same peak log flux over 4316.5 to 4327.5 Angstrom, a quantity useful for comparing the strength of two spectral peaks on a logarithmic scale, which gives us -0.01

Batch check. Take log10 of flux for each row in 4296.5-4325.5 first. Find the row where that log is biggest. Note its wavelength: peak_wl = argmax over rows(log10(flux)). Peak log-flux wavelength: 4320.0 Angstrom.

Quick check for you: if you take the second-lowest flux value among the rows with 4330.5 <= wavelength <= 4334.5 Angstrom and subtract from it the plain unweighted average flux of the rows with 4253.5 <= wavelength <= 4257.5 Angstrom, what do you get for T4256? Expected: 0.8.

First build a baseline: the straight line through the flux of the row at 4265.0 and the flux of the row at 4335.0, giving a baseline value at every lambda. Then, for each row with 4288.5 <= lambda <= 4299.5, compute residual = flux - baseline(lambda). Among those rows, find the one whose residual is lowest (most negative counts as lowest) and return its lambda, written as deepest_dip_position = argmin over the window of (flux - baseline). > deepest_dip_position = 4299.0 Angstrom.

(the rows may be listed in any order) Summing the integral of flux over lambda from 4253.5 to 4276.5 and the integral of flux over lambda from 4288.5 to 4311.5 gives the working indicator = 491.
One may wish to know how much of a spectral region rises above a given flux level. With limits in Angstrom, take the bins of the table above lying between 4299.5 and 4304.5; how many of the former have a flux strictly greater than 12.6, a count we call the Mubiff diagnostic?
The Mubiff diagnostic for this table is 0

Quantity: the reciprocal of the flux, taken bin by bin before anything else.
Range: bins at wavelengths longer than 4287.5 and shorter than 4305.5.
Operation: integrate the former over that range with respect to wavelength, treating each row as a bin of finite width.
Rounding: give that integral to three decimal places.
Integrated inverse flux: 1.832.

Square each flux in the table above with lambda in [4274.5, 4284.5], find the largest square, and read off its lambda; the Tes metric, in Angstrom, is 4278.0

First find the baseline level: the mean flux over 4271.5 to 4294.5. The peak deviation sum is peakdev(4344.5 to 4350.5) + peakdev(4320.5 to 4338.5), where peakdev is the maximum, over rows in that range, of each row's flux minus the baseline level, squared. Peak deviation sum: 10.4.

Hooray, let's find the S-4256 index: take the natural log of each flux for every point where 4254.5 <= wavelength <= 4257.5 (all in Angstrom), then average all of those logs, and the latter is 2.53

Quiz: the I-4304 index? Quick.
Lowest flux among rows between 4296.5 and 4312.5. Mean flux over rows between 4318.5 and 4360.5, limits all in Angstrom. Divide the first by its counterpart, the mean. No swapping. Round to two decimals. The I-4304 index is 0.67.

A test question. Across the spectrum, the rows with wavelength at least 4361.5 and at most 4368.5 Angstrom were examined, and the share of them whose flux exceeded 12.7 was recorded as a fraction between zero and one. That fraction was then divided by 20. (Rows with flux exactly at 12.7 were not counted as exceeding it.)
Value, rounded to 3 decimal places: 0.050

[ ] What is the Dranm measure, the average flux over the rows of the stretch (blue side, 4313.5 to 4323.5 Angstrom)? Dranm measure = 13.2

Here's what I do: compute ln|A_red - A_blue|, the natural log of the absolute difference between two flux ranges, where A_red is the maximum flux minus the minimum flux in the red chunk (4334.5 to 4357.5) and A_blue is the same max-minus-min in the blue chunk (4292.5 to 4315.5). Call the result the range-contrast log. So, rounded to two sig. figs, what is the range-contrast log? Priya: -6.2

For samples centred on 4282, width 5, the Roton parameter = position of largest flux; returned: 4284.0 Angstrom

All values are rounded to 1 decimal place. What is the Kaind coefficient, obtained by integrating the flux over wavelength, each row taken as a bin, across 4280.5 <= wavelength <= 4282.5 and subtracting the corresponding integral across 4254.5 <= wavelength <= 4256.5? -1.2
